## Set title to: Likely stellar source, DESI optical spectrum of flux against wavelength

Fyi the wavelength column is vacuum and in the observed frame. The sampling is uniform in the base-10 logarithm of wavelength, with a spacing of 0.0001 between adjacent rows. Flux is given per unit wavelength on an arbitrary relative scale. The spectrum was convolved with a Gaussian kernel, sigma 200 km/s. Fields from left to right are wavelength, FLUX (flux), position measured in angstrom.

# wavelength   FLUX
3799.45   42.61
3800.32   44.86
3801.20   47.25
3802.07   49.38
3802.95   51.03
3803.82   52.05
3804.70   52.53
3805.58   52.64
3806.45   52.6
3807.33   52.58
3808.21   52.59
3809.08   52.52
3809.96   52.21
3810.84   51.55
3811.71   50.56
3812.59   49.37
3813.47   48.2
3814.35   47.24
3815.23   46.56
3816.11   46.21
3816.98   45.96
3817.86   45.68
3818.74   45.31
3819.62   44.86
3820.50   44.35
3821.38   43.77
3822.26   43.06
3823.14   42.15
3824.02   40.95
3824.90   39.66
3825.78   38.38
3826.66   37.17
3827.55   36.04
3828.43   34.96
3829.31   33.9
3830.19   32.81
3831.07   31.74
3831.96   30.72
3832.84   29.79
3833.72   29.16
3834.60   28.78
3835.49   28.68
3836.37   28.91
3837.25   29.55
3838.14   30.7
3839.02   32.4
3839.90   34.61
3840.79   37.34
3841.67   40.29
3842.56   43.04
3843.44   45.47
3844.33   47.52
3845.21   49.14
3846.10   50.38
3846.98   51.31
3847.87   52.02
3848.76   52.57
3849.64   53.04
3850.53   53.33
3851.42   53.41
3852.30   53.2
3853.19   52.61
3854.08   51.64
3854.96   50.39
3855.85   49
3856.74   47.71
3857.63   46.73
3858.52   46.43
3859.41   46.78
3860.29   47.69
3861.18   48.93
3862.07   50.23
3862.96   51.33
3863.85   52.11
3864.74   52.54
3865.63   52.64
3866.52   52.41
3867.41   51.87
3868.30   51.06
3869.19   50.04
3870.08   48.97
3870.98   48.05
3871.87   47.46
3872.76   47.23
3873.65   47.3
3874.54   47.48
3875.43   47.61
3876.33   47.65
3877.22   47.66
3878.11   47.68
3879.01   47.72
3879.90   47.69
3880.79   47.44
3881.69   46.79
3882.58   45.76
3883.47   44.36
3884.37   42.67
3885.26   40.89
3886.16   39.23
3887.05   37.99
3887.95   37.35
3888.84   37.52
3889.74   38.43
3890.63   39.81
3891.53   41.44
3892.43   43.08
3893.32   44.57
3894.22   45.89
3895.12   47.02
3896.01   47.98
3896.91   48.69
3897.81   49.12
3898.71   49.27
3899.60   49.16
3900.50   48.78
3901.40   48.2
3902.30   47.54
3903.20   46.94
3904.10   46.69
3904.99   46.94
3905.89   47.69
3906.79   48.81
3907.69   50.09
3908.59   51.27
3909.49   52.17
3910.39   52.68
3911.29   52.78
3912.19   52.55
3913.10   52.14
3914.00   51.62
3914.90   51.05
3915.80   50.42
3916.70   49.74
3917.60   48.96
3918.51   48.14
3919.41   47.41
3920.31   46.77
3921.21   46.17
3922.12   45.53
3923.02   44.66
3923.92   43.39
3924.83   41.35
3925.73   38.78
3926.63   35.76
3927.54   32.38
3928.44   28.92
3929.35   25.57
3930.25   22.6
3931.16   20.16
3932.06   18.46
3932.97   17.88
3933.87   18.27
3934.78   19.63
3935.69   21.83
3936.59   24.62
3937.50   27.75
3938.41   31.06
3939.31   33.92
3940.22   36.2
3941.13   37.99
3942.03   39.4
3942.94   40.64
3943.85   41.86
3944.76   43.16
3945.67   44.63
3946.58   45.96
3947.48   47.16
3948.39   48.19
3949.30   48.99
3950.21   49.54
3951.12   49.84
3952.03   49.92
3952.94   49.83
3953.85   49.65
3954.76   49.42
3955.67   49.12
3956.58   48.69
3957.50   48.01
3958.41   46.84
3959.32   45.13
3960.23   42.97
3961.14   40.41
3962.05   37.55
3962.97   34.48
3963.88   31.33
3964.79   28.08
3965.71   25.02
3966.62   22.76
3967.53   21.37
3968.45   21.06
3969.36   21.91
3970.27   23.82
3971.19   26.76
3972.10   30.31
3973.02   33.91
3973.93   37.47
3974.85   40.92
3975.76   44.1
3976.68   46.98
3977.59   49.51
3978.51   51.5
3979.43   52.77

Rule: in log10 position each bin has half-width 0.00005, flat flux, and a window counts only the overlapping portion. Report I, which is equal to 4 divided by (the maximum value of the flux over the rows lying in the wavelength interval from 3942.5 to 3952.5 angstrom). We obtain 0.080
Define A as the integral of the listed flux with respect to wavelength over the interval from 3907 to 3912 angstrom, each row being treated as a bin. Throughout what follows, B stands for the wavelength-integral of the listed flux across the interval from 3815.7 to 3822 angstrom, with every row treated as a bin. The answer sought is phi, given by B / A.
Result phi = 1.10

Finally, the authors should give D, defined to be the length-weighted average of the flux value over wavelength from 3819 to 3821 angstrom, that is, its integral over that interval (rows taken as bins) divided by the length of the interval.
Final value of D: 45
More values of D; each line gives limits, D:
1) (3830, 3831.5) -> 32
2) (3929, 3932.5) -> 22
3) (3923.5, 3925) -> 42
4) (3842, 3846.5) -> 47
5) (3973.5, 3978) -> 44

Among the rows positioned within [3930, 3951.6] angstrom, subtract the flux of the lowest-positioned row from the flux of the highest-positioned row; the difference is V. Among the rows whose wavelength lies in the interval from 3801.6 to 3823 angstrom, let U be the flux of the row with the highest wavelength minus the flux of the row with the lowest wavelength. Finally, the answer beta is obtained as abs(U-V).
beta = 34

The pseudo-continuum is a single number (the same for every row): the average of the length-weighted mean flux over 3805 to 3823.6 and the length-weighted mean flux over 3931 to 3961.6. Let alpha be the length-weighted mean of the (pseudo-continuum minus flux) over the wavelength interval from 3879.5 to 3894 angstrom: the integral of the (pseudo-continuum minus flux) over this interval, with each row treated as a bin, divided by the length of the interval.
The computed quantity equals 1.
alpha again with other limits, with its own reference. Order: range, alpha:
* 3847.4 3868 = -7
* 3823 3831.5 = 7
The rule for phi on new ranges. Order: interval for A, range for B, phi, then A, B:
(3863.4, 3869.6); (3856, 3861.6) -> 0.83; 321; 266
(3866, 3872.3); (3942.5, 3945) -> 0.33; 315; 104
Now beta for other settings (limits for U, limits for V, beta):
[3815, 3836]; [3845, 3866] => 21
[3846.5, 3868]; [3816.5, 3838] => 17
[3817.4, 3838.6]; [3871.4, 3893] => 11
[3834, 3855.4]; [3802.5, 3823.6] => 30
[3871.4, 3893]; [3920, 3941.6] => 4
